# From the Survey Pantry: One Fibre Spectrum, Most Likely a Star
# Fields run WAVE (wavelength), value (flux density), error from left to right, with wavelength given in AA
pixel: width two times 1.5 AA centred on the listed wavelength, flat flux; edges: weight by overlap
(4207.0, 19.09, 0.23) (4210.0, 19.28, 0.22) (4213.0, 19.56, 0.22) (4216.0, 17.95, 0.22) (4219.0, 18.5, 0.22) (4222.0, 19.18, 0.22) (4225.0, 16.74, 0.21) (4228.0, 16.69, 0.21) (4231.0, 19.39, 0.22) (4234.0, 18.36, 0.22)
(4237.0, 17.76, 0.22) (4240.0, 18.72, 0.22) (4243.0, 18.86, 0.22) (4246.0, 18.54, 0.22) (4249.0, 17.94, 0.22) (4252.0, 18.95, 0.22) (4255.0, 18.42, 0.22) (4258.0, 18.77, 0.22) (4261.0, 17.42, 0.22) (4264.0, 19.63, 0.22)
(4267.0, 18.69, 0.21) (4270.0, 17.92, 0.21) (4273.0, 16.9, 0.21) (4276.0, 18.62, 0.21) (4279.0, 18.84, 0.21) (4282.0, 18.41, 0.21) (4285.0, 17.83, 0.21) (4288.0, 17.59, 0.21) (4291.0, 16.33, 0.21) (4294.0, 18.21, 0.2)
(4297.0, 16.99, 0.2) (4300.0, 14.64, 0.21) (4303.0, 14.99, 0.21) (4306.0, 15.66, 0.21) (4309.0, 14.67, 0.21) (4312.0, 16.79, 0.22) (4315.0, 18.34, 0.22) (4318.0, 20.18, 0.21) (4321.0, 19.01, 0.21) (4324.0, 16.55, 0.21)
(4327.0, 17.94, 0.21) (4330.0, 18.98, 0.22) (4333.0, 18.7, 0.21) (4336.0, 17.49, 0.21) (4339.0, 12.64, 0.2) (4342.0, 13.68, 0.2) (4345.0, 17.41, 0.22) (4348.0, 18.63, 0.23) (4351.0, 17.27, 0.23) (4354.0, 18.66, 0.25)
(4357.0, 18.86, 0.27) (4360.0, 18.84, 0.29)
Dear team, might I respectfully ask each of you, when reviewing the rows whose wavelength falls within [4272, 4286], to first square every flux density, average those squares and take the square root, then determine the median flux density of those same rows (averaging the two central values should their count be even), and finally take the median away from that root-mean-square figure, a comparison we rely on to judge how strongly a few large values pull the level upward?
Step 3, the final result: -0.28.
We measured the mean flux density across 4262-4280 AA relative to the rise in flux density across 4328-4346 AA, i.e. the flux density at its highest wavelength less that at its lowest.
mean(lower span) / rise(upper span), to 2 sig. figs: -12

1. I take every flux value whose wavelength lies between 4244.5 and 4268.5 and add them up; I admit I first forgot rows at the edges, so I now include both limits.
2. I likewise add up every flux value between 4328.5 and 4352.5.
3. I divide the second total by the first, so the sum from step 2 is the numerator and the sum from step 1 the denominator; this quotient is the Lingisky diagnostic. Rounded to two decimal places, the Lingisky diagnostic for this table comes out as 0.91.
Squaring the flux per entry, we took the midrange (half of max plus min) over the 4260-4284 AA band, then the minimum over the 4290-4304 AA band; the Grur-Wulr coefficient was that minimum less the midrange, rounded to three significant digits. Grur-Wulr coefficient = -121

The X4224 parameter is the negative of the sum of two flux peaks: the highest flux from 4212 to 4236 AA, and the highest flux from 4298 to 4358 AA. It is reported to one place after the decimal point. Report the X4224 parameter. -39.7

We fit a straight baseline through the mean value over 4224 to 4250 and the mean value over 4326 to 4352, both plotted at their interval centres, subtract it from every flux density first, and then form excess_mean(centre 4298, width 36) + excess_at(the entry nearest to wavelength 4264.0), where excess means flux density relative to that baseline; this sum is 1.1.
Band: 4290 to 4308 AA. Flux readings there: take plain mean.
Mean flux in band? 16.1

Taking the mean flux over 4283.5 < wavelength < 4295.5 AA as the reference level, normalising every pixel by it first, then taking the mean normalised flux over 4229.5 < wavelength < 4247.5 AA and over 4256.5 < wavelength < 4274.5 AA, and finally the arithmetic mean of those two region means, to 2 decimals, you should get 1.05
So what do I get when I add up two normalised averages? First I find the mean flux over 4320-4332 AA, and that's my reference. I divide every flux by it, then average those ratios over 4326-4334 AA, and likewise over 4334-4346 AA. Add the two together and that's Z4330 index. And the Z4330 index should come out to 1.87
